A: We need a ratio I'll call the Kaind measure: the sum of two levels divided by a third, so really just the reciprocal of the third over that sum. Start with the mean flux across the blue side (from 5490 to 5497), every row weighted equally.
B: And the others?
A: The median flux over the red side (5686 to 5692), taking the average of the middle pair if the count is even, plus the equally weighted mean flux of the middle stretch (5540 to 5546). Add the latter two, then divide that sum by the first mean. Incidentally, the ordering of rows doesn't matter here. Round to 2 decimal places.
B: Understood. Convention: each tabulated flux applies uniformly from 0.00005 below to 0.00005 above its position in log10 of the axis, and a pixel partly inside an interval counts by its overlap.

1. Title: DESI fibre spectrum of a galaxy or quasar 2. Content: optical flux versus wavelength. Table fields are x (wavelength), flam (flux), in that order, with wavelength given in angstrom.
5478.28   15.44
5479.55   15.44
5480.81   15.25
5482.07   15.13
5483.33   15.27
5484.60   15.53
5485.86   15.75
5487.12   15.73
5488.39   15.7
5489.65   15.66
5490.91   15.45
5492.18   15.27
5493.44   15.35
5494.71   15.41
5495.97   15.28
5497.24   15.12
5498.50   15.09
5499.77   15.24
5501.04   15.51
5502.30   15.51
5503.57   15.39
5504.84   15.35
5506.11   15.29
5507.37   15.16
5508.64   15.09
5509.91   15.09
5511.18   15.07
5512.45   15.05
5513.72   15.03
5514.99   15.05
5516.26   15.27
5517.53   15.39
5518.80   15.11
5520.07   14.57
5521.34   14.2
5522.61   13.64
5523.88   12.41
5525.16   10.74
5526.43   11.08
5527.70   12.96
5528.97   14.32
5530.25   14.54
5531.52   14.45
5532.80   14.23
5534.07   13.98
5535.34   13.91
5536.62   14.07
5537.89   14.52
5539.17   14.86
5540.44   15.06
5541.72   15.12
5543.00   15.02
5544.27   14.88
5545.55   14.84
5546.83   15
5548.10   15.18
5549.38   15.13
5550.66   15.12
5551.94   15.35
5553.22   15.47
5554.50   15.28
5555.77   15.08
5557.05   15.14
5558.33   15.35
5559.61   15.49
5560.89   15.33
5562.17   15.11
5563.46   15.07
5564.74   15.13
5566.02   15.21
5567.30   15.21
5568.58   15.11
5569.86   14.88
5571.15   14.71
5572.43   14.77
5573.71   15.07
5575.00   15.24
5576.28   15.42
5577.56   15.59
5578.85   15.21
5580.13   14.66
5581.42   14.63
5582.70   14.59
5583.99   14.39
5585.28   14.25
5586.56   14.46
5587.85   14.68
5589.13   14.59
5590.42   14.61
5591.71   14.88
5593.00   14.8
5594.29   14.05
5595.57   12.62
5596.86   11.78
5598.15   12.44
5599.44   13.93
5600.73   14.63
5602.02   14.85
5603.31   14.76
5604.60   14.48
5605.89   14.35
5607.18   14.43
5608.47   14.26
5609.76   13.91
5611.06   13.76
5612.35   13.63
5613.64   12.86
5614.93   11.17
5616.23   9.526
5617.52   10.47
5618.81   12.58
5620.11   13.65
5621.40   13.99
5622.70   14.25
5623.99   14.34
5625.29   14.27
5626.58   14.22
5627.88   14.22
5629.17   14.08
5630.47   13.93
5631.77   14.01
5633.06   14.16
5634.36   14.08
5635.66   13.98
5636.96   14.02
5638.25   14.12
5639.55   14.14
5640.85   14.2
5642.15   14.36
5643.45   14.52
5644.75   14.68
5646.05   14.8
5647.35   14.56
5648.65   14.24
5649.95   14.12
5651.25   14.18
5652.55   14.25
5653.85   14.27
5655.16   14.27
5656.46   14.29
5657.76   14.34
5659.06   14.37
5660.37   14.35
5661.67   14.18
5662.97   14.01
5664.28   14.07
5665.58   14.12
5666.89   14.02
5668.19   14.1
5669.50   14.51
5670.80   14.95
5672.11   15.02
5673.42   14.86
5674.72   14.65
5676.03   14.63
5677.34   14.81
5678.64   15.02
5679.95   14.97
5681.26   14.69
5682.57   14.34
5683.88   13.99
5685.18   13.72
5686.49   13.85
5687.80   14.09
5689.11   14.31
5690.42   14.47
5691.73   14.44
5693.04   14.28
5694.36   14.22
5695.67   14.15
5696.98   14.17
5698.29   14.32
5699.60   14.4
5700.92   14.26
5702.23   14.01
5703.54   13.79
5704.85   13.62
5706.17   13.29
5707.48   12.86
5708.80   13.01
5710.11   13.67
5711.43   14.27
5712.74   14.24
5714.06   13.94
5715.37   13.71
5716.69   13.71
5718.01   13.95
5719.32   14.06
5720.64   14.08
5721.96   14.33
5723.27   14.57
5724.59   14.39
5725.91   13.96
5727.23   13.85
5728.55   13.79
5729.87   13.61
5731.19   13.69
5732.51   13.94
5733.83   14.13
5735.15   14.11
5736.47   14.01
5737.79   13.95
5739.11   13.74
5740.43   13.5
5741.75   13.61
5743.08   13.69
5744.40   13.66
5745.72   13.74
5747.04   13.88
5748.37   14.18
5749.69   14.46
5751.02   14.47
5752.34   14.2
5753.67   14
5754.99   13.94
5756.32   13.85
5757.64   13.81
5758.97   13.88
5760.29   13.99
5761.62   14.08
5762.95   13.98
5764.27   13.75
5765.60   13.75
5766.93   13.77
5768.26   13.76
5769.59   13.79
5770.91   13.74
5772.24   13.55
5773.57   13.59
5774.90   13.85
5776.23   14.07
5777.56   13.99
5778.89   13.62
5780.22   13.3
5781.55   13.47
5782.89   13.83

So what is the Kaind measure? 1.91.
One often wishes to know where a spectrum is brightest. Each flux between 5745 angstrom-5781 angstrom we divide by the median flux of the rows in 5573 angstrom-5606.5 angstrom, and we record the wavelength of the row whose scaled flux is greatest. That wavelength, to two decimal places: 5751.02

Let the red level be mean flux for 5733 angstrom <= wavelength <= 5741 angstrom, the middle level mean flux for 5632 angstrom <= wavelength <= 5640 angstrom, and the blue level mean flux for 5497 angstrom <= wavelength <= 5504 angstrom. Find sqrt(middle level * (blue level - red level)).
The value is 4.4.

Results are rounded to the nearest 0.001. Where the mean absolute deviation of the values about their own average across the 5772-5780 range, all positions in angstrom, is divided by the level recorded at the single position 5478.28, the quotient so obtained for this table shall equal 0.012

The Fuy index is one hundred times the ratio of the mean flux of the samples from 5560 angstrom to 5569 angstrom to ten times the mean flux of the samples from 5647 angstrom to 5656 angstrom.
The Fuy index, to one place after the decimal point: 10.6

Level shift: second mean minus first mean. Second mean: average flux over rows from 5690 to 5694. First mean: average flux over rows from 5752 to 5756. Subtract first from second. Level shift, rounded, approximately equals 0.35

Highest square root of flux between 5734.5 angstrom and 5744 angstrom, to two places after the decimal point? 3.76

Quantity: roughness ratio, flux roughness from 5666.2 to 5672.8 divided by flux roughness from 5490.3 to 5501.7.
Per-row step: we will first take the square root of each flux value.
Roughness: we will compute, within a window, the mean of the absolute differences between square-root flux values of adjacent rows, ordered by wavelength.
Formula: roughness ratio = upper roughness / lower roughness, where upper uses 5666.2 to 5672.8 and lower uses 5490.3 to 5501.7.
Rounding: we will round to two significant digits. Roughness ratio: 1.9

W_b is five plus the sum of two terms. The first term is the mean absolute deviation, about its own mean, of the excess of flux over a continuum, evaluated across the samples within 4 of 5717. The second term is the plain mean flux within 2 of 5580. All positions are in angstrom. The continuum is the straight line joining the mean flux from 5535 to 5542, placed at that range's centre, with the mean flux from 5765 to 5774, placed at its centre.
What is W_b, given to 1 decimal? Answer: 20.0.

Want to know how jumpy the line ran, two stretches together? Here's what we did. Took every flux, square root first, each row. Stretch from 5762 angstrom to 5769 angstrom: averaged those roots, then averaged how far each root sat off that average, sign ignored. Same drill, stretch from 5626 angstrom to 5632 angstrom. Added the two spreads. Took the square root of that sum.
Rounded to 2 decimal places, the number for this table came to 0.15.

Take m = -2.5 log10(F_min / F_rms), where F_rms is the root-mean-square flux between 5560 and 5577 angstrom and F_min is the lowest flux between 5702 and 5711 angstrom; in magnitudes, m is 0.17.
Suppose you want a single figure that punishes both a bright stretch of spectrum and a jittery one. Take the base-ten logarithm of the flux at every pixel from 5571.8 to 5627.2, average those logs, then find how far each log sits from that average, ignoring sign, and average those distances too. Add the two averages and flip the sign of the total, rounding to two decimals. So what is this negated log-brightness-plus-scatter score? -1.17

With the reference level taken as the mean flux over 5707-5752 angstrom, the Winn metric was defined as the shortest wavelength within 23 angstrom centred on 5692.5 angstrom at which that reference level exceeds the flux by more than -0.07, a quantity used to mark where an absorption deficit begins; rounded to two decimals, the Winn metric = 5685.18 angstrom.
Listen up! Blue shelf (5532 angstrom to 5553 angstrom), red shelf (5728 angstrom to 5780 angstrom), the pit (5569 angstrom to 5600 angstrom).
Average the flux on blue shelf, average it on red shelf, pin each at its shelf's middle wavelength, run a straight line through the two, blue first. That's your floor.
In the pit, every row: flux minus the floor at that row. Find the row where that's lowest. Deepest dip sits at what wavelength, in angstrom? 5596.86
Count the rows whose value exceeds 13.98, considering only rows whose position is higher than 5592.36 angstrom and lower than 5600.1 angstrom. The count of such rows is 2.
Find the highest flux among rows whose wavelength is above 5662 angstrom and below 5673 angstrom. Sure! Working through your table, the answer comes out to 15.02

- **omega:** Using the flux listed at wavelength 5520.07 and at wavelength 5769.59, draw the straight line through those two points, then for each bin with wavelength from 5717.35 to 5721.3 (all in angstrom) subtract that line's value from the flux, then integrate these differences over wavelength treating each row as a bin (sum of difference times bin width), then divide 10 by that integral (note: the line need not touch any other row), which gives 31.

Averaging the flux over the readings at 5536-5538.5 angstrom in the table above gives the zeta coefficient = 14.3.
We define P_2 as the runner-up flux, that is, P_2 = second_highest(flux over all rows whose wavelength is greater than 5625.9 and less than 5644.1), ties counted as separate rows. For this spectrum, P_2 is 14.36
